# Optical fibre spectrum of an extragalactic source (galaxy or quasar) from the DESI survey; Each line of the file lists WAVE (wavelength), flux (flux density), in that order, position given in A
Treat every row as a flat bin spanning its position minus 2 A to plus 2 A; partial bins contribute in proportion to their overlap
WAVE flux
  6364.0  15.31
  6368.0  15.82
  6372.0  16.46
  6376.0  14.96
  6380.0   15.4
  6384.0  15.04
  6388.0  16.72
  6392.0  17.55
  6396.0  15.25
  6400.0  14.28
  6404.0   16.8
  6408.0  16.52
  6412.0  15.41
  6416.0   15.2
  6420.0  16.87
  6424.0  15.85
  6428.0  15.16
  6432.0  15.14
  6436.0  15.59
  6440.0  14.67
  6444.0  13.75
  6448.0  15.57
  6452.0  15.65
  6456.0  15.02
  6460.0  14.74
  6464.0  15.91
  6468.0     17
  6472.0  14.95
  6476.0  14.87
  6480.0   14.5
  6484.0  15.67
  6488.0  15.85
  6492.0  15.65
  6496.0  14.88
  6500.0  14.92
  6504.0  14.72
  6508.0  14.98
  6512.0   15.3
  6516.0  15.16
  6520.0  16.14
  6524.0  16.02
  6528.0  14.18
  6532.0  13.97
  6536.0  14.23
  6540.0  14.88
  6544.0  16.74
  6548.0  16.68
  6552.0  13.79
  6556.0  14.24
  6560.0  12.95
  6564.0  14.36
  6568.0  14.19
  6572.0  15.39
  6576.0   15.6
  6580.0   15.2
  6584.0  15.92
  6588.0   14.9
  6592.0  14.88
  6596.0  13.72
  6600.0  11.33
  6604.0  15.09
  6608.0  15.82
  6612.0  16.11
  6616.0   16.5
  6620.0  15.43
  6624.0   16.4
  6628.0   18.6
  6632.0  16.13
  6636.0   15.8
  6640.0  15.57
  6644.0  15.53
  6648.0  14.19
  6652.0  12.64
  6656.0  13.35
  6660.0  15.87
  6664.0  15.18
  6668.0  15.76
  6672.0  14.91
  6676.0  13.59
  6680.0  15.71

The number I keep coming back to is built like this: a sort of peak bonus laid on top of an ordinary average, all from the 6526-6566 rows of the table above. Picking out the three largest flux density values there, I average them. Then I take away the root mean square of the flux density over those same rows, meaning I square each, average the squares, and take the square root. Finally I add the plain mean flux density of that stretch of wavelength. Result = 16.1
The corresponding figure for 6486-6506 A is 15.5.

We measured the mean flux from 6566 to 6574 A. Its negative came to -14.8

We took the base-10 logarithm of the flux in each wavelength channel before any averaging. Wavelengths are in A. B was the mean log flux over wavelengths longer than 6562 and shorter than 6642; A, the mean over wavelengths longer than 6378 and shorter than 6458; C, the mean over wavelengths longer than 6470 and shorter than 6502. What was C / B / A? 0.837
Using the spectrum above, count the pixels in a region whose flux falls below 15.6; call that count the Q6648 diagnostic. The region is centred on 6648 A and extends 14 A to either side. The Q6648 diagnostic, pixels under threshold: 5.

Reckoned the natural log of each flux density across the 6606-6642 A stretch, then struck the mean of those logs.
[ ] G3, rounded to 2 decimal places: 2.79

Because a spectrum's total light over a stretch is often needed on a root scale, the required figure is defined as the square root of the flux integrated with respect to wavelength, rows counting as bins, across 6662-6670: 11.12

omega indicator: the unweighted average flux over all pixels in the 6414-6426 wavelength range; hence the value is 16.0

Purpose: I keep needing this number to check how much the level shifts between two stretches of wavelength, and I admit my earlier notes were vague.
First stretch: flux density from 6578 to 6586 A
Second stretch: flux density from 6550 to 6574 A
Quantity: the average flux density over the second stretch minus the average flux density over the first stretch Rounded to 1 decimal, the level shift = -1.4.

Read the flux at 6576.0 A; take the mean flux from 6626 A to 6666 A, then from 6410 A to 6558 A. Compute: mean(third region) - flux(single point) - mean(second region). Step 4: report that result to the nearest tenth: -15.6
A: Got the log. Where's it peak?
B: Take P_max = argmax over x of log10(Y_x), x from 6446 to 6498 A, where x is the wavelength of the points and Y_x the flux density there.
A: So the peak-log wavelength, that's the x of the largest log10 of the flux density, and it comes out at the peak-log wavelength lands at 6468.0 A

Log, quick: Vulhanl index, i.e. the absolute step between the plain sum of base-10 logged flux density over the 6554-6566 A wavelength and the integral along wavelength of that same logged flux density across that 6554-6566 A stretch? 10.3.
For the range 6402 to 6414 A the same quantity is 10.9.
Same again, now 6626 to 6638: 11.0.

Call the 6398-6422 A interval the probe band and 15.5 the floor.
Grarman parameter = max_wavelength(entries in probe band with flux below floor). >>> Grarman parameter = 6416.0 A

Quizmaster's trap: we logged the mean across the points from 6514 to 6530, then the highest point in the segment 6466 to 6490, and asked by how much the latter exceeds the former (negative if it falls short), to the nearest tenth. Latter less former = 1.6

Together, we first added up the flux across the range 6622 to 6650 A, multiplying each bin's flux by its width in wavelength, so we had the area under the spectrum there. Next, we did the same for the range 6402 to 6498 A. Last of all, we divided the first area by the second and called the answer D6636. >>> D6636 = 0.3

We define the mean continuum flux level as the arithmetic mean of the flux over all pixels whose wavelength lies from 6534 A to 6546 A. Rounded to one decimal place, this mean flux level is 15.3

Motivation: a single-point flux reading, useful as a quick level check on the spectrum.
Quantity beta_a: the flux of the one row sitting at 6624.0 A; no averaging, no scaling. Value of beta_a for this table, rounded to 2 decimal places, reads 16.40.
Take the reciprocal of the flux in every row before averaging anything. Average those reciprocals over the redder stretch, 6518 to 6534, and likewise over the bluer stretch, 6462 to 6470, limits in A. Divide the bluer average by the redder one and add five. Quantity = 5.913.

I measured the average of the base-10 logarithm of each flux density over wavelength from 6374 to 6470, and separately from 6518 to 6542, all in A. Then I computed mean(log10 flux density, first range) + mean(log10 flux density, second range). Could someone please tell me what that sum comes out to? 2.36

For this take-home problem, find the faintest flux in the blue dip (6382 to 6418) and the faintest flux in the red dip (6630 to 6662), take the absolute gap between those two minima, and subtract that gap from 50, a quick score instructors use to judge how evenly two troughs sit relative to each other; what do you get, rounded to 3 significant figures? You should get 48.4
